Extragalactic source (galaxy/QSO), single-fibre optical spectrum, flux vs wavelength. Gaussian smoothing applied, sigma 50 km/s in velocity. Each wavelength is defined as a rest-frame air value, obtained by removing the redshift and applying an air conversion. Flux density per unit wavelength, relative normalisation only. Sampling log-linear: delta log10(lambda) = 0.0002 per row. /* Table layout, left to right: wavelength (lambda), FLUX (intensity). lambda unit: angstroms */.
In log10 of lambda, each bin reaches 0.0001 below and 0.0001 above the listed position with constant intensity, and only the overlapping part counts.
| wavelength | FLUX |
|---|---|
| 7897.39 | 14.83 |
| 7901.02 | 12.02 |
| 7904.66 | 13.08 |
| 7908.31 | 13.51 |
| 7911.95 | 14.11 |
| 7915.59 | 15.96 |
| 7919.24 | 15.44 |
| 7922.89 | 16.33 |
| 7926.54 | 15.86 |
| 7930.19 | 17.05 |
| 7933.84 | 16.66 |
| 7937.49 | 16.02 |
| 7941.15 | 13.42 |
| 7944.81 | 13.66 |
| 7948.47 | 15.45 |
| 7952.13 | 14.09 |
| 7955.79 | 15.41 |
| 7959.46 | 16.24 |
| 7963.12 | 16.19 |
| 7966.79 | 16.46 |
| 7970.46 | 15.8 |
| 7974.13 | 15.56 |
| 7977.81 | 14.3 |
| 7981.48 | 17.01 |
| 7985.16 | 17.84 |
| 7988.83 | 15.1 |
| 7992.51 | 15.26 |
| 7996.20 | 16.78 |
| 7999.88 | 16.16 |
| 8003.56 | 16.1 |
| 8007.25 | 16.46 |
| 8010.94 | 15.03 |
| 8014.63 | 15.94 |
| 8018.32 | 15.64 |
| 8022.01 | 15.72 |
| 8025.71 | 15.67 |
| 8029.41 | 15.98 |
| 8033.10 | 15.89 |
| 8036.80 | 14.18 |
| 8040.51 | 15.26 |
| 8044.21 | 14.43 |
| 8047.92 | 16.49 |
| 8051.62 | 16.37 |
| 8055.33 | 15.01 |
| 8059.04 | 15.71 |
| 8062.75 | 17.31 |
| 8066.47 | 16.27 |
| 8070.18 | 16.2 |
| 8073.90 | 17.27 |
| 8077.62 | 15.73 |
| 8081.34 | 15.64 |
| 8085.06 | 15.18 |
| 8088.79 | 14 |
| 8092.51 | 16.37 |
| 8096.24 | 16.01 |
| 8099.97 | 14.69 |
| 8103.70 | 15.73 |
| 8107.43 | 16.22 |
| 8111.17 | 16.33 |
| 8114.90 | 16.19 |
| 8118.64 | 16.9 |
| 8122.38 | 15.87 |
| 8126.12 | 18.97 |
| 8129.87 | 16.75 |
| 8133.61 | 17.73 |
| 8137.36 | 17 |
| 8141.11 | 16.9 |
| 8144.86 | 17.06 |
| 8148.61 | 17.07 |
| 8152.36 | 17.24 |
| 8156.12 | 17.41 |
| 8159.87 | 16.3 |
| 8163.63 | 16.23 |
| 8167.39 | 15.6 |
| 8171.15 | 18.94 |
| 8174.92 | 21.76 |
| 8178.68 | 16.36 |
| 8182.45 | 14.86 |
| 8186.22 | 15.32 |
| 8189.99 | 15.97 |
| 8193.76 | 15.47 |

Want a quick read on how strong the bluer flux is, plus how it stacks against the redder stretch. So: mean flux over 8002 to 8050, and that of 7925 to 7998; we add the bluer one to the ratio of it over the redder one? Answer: 16.7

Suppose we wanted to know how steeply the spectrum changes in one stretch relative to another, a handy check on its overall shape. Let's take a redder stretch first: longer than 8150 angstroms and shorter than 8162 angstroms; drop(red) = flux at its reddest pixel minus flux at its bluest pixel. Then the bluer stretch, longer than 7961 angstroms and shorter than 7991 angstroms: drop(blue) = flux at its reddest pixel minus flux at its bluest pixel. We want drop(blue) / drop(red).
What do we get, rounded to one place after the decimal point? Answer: 1.2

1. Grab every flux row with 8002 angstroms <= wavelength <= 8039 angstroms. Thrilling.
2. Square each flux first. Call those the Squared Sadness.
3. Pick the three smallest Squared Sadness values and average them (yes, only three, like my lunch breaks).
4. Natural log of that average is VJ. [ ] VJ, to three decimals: 5.411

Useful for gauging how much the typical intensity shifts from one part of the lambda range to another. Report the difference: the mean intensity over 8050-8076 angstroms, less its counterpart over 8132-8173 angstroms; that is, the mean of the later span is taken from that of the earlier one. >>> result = -0.74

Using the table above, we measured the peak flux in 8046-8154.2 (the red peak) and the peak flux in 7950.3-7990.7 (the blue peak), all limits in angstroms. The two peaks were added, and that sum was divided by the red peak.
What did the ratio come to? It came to 1.94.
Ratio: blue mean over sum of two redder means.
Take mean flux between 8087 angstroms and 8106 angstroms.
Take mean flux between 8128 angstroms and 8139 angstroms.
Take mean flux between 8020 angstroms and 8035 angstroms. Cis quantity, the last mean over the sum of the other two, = 0.49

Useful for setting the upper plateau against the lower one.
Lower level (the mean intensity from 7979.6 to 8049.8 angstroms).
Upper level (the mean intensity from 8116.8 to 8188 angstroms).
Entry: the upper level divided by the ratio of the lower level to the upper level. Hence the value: 18.4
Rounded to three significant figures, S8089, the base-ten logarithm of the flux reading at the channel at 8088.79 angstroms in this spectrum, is 1.15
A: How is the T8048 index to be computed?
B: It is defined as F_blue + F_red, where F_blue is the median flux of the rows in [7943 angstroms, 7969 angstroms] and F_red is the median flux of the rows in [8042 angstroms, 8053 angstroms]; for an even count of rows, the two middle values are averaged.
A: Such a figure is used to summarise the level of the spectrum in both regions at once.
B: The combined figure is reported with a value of 31.8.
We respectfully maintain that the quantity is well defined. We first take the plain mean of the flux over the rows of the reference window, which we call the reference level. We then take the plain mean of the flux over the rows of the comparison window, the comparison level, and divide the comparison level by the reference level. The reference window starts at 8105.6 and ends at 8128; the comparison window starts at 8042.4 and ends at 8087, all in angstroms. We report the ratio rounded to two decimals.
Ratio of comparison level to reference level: 0.95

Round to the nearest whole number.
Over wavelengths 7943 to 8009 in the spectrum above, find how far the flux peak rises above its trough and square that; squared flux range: 17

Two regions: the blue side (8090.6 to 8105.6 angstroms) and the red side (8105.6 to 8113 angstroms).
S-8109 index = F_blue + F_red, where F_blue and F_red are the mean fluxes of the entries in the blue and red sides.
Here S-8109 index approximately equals 32.0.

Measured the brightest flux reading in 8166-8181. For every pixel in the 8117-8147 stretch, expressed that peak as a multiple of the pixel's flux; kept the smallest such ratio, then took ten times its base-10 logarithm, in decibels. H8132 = 0.60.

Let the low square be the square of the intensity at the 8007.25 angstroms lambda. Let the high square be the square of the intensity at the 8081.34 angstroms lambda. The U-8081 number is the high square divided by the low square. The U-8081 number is 0.90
